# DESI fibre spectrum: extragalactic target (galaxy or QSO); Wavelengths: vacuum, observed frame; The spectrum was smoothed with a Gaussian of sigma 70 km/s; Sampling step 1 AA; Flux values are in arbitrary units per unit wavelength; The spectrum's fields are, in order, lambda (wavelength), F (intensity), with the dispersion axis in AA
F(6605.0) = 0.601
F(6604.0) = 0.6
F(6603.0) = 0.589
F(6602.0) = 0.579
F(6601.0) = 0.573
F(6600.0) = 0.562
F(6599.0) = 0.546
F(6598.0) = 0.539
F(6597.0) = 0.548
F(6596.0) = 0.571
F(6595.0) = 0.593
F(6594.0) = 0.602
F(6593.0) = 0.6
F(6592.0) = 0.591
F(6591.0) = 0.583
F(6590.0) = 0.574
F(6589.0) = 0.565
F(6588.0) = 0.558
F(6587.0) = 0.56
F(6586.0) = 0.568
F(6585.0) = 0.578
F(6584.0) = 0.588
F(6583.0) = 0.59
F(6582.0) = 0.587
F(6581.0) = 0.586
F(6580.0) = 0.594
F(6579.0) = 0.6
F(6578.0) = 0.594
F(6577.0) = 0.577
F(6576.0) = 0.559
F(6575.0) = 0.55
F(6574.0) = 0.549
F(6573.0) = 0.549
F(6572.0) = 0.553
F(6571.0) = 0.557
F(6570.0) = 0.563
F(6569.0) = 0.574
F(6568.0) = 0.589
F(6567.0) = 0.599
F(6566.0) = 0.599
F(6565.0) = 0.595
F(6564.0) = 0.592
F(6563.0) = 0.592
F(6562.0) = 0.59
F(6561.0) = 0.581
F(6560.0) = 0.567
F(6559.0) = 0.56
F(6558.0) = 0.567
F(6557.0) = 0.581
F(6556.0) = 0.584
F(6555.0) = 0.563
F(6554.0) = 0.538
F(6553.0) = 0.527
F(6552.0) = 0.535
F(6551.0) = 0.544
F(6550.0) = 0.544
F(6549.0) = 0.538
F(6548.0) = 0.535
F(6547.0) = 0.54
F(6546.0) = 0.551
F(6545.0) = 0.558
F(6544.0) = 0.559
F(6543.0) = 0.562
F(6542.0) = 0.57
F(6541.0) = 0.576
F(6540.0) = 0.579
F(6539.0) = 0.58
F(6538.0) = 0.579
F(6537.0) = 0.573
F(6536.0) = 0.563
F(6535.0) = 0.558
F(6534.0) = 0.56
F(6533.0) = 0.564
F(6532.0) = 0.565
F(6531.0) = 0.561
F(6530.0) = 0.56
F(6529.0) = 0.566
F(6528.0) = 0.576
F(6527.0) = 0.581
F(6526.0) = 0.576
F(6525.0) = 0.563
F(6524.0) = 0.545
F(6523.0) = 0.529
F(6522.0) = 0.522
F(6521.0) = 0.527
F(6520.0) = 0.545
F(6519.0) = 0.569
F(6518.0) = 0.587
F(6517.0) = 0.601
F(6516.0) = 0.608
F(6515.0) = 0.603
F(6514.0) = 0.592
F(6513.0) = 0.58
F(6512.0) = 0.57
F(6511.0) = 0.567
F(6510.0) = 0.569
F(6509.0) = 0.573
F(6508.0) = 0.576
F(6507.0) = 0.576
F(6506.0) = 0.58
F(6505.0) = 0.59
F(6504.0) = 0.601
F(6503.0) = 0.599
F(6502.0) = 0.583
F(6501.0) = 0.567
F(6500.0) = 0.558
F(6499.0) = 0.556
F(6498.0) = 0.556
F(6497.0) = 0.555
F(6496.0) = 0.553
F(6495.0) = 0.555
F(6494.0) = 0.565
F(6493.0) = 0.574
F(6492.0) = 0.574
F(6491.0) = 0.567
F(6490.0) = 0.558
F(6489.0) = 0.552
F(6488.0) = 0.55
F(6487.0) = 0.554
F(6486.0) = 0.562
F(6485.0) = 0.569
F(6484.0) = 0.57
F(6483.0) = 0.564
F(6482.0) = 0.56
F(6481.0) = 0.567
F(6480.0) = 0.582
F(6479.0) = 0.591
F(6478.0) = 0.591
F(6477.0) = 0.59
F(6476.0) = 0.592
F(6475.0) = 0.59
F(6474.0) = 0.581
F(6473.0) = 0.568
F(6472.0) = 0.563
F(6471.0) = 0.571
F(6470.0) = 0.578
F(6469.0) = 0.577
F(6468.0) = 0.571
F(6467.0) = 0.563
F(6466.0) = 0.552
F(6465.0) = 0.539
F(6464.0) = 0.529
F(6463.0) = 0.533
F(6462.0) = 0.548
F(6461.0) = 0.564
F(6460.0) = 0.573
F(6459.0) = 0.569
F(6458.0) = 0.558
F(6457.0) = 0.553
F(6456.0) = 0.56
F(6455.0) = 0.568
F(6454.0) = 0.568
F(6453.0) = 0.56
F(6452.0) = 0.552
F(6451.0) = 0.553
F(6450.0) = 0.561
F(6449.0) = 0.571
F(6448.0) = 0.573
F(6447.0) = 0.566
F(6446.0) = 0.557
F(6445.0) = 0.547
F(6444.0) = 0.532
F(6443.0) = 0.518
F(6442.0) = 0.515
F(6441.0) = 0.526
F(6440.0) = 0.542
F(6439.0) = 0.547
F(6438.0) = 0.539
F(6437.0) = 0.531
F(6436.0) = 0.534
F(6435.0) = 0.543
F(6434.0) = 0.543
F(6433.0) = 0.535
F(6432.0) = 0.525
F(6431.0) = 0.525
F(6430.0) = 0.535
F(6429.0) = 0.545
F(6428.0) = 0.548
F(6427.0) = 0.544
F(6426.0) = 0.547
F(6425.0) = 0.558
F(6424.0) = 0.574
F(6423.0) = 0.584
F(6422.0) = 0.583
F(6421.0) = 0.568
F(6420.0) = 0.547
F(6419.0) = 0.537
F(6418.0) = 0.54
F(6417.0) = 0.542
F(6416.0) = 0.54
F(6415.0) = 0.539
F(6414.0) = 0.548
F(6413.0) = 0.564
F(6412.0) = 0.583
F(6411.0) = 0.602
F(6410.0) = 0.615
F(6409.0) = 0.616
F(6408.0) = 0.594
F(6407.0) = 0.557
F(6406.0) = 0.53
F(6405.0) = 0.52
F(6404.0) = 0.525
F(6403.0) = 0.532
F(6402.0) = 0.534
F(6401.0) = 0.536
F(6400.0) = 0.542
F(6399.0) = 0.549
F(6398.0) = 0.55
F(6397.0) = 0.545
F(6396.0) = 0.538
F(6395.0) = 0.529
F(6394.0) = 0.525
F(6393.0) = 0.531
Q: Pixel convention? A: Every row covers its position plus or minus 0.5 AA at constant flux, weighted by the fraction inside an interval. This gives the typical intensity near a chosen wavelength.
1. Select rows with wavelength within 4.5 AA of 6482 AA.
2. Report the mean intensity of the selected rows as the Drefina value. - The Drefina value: 0.573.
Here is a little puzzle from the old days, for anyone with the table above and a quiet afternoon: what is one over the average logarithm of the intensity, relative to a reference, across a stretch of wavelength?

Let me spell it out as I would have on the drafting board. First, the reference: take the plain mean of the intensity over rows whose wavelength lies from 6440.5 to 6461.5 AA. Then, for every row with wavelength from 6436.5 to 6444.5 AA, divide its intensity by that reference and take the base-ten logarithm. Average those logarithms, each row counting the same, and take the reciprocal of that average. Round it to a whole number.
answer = -54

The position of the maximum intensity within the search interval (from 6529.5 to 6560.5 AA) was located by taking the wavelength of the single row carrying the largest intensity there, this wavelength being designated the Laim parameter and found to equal 6556.0 AA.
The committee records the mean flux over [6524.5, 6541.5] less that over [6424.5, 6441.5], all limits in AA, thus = 0.0302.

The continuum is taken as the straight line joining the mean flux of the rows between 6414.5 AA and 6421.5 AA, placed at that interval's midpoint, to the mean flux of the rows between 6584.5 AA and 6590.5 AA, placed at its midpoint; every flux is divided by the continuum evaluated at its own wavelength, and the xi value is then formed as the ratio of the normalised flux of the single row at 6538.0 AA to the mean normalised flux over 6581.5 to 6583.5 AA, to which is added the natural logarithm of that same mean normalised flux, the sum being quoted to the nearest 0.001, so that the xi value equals 1.032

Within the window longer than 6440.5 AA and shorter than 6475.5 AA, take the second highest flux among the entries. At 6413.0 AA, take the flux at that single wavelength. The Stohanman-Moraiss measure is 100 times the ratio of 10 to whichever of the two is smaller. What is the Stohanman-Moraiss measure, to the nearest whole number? 1773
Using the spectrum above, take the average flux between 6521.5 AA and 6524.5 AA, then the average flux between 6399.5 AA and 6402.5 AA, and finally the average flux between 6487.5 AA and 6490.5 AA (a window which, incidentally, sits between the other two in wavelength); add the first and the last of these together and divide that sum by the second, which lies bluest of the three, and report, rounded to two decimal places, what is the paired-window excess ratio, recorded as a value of 2.02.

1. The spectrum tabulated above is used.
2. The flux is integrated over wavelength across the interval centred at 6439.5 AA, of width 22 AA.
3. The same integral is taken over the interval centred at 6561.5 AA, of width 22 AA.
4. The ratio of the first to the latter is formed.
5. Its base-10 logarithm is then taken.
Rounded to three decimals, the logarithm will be -0.023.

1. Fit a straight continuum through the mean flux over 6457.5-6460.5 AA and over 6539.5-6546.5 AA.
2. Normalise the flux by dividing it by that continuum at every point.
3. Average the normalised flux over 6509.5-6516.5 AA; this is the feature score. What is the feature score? 1.03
